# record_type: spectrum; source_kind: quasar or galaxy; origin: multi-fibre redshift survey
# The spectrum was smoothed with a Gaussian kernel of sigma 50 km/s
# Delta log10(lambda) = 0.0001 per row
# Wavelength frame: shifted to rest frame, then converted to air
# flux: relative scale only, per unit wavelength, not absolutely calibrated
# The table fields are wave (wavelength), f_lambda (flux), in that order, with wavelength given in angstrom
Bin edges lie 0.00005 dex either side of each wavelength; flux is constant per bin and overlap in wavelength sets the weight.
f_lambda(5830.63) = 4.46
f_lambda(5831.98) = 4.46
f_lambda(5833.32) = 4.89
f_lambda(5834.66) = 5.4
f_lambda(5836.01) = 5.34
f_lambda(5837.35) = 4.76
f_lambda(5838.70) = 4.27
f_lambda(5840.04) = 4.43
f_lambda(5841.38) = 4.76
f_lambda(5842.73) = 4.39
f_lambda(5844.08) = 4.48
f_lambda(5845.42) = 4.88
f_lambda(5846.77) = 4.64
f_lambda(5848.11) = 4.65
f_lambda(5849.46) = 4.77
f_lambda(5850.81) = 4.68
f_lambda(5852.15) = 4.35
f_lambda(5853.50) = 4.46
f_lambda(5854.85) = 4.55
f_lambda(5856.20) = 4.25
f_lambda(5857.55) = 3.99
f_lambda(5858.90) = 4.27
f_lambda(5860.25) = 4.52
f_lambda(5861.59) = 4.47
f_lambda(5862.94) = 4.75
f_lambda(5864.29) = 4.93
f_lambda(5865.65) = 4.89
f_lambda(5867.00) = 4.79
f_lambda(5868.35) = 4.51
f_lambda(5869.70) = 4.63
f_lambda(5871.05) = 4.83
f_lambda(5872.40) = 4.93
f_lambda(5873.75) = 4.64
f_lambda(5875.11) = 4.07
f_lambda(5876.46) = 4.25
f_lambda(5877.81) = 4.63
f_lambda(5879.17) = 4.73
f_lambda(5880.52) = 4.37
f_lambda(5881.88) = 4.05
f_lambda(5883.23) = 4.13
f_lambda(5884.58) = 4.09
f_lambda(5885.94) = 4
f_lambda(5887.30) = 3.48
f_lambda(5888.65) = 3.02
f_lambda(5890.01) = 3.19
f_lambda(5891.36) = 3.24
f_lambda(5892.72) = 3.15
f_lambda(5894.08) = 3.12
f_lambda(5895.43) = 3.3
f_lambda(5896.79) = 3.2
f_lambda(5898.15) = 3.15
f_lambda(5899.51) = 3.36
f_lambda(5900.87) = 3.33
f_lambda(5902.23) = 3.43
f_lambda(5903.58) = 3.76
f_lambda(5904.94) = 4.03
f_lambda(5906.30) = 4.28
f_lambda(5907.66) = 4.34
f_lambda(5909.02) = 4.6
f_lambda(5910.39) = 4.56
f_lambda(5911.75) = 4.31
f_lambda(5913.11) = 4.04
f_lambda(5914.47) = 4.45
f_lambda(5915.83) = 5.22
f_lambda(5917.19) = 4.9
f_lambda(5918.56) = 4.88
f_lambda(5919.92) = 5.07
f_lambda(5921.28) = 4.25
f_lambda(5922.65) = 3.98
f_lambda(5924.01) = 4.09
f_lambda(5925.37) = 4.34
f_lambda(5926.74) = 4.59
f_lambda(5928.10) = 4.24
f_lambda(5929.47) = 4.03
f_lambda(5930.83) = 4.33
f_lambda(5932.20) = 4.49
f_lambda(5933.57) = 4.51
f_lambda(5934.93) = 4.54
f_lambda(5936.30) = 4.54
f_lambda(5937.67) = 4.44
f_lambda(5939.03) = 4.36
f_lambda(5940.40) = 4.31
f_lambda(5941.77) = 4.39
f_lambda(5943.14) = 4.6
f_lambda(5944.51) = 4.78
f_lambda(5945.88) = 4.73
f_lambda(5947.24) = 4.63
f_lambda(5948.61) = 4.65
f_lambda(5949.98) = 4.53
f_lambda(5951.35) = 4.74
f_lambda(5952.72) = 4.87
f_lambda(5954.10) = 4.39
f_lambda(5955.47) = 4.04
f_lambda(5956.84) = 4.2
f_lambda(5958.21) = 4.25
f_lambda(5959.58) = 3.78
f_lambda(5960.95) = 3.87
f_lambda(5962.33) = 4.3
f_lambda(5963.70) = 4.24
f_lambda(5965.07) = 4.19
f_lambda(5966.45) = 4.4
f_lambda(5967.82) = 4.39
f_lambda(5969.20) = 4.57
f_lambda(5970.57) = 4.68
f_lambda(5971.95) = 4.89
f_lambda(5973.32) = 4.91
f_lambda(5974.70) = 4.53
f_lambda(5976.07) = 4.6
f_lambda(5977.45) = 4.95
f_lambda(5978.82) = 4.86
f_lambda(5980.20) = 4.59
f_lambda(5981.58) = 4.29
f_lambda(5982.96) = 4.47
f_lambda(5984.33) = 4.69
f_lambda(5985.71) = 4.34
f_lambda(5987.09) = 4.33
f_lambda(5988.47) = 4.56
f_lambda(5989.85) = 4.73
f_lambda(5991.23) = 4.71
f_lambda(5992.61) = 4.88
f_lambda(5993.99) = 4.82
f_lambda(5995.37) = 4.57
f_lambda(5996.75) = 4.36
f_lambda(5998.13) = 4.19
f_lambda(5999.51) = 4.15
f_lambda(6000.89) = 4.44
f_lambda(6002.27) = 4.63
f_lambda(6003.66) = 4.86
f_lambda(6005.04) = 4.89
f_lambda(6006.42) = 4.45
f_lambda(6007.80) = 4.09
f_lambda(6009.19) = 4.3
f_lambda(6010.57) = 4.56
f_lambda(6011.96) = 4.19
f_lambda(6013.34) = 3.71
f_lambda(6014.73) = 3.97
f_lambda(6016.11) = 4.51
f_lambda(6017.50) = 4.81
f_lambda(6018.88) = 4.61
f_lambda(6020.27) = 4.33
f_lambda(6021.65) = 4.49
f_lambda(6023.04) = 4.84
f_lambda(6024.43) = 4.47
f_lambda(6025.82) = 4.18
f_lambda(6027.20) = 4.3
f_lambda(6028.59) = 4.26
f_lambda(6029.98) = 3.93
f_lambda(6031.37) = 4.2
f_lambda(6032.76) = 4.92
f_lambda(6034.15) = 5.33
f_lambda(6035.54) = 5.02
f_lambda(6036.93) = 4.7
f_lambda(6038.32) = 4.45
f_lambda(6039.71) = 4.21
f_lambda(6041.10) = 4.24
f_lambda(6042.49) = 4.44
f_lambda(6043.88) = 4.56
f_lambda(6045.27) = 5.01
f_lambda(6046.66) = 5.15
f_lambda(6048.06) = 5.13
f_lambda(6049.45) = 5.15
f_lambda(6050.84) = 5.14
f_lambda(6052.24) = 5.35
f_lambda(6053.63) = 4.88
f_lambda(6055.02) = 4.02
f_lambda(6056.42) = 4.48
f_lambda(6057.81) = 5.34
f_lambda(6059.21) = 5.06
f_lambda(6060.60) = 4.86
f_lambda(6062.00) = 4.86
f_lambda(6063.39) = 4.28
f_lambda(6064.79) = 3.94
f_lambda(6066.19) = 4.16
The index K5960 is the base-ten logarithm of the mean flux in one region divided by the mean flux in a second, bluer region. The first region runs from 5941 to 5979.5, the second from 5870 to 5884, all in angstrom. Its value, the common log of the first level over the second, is 0.00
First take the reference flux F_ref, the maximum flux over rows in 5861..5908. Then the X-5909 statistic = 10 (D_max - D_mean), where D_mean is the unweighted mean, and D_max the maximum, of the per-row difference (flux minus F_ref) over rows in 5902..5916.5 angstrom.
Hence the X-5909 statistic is 9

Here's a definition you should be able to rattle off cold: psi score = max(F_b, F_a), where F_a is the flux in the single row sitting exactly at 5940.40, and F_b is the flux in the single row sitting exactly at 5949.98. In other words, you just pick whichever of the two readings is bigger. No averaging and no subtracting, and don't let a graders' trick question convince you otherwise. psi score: 4.530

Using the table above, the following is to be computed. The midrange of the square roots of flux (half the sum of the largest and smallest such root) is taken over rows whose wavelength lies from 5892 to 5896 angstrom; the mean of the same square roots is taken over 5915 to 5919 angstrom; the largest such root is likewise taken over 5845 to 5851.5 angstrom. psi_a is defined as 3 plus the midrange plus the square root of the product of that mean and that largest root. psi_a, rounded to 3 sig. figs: 7.01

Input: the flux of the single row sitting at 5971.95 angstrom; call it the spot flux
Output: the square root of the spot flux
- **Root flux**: 2.21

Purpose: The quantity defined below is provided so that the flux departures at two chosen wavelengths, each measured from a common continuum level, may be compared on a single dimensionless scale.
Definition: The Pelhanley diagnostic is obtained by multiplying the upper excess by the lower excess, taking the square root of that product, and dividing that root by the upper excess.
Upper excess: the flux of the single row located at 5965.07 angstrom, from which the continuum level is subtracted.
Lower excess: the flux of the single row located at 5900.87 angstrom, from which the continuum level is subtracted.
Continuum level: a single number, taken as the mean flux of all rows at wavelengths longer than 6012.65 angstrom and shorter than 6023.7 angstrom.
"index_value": -2.2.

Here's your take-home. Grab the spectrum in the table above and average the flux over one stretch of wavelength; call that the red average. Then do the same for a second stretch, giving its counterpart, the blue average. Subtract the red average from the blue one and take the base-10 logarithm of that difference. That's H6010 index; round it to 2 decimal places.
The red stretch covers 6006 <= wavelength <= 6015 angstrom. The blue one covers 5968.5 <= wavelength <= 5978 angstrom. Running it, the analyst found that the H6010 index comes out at -0.26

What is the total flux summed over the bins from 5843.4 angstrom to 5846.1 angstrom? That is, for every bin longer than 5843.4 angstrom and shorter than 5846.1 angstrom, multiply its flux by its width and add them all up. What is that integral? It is 12.6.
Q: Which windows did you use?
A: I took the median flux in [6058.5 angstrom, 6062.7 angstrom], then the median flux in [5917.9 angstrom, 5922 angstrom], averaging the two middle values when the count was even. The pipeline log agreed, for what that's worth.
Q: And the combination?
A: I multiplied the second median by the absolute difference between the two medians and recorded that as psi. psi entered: 0.1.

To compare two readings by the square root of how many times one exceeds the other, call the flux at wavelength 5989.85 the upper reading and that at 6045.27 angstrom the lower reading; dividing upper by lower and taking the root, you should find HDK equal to 0.97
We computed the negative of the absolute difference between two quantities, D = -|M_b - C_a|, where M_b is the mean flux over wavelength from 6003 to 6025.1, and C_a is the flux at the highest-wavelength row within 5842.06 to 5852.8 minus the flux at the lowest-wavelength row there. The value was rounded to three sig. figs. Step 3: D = -4.48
